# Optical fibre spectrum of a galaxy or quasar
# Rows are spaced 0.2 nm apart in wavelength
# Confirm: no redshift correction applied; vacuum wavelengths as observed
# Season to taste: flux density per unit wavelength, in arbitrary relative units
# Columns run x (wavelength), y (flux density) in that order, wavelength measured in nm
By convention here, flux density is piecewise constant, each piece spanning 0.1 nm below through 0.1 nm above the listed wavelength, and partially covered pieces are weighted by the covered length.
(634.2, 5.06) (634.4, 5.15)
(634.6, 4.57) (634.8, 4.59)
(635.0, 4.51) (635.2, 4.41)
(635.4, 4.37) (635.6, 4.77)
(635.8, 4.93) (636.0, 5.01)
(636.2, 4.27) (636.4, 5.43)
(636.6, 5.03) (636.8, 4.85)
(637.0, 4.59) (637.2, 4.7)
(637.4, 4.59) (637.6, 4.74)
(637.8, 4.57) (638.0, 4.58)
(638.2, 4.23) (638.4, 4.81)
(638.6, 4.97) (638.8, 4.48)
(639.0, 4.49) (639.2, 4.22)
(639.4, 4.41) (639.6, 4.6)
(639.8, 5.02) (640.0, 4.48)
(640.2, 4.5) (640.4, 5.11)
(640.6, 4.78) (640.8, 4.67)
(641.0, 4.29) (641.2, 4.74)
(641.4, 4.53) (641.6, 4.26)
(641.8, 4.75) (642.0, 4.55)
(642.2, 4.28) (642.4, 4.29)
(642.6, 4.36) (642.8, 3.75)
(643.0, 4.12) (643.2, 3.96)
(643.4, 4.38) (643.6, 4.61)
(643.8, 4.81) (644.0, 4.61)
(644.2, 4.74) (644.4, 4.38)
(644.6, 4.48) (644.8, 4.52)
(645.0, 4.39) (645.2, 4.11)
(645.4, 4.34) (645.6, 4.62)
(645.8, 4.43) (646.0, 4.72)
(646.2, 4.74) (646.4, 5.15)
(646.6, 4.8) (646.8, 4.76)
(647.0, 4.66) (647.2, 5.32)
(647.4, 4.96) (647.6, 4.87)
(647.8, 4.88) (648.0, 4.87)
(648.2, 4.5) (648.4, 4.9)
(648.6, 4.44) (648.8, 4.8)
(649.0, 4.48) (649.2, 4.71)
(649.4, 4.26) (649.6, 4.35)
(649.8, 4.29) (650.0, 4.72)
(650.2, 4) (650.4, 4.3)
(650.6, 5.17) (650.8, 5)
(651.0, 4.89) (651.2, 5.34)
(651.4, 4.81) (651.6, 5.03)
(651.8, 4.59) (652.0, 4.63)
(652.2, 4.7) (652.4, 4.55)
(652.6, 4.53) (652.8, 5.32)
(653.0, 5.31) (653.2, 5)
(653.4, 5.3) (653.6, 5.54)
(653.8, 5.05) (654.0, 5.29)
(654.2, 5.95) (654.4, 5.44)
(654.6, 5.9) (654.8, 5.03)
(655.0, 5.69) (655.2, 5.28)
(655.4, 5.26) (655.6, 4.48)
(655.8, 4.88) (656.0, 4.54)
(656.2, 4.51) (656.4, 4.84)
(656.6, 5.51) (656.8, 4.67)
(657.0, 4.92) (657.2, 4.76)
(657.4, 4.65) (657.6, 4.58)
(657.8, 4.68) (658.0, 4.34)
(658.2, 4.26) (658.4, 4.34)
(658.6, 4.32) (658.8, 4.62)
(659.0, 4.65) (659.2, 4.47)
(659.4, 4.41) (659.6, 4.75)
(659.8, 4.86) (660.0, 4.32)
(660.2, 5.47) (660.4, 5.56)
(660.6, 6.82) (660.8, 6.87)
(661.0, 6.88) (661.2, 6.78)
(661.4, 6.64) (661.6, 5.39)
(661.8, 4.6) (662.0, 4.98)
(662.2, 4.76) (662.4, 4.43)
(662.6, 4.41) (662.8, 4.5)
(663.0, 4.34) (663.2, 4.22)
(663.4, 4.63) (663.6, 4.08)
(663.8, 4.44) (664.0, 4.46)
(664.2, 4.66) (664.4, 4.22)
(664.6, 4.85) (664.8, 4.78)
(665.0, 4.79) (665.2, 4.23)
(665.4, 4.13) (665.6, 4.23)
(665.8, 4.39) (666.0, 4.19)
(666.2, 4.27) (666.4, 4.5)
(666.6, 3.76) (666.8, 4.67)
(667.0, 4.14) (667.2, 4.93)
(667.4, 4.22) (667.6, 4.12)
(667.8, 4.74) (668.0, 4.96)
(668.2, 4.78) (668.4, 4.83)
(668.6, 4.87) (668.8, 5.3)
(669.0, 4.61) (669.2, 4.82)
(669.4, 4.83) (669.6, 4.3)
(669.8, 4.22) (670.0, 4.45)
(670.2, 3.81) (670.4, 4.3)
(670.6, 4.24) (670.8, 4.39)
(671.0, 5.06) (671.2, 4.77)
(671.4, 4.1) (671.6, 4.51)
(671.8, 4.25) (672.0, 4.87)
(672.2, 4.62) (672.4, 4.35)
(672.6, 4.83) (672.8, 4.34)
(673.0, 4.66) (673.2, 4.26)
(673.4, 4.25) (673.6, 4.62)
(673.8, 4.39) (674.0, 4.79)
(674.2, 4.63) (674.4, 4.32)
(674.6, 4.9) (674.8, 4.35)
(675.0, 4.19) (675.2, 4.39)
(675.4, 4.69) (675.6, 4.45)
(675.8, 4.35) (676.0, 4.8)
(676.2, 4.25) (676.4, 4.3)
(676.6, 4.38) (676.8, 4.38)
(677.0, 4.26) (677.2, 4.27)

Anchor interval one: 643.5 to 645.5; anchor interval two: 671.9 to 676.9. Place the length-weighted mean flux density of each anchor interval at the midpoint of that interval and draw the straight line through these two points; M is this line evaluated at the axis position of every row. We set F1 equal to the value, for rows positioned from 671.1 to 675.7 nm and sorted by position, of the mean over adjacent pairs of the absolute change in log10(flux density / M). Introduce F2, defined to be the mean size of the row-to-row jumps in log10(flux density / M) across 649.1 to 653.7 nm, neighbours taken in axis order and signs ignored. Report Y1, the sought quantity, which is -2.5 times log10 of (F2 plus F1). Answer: 3.02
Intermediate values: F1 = 0.034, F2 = 0.028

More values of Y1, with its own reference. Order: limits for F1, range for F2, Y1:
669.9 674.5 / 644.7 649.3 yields 3.08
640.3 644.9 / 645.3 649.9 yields 3.29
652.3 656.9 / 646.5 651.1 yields 2.99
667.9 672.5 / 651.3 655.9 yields 3.01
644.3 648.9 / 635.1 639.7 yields 3.30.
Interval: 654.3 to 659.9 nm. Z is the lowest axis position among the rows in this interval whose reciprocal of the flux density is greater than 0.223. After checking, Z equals 655.6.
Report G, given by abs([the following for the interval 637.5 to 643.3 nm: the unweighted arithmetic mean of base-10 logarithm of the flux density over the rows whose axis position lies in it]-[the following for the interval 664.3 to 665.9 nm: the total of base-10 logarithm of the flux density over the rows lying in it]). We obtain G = 5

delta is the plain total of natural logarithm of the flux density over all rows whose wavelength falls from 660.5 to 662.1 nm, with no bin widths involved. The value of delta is 14.40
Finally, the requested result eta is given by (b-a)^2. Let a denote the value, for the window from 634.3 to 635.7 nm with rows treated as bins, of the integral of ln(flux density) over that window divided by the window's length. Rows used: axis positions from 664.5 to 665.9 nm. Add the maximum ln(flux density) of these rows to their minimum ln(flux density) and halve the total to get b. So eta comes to 0.001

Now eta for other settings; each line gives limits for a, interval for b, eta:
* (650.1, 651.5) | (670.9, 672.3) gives 0.002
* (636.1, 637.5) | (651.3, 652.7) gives 0.000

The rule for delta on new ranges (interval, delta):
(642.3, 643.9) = 11.62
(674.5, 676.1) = 12.05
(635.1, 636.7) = 12.49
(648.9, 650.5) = 11.82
